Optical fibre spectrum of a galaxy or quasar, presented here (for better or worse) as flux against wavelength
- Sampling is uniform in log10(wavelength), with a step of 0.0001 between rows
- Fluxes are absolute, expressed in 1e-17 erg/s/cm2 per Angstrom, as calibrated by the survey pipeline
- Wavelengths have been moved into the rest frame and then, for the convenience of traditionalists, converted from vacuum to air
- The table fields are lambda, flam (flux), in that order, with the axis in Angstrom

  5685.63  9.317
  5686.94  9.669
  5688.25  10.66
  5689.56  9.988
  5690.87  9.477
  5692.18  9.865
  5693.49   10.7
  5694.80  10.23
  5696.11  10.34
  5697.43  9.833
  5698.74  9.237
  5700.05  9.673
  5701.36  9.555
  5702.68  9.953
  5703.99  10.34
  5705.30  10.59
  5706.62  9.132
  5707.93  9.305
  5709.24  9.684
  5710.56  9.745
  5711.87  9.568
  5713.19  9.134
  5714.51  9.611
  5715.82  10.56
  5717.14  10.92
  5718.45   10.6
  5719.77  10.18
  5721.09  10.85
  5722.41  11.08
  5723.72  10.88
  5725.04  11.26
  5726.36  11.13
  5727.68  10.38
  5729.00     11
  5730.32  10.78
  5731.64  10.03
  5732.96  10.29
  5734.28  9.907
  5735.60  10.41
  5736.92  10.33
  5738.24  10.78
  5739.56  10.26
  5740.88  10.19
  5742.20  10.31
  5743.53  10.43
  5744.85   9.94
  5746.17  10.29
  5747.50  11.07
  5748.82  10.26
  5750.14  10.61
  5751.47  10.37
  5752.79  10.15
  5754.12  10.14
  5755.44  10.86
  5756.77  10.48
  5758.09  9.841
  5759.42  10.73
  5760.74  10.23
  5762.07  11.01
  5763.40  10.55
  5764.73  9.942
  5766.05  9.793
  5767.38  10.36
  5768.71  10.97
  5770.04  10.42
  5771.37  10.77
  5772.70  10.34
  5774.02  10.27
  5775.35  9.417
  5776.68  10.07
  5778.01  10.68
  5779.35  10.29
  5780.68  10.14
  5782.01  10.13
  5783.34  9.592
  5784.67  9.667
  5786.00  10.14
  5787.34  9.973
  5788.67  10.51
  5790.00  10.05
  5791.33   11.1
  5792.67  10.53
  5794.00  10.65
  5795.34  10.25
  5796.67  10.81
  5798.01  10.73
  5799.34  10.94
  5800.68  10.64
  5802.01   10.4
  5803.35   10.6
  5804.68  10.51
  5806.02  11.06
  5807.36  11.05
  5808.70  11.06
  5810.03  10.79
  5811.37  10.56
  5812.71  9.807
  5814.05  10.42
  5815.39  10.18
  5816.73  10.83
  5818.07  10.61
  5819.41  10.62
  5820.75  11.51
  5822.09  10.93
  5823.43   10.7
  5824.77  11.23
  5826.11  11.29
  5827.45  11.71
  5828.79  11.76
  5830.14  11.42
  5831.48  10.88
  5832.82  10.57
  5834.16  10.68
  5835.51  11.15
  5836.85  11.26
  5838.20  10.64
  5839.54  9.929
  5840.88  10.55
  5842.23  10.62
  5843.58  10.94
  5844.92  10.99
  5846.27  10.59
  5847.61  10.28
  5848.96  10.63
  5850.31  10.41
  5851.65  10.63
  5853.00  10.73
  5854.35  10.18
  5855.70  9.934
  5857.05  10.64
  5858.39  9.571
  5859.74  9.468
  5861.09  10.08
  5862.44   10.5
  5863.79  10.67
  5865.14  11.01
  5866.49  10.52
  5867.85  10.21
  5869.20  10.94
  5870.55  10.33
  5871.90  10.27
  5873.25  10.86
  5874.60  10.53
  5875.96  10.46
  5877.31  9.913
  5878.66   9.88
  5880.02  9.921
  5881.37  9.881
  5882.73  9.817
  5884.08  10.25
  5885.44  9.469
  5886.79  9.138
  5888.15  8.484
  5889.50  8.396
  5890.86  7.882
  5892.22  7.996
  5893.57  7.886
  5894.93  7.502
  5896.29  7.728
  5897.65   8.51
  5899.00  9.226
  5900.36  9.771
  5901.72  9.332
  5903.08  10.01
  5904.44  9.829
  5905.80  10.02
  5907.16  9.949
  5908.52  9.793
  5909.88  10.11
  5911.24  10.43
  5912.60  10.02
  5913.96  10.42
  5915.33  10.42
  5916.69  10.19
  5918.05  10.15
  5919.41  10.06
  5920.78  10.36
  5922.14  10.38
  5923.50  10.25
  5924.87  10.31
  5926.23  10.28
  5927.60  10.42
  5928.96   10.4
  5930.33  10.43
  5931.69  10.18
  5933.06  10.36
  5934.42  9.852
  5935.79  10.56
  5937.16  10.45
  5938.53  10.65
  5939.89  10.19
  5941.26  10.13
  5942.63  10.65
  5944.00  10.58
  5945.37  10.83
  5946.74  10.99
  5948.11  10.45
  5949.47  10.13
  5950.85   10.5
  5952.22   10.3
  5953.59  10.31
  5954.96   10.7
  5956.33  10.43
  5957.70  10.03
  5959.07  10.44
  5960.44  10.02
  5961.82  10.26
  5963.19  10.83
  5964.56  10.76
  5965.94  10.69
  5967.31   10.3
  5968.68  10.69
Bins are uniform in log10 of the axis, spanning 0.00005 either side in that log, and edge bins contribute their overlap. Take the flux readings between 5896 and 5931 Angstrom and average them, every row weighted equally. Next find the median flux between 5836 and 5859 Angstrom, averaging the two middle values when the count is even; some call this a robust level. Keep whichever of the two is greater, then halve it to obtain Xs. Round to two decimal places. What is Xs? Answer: 5.31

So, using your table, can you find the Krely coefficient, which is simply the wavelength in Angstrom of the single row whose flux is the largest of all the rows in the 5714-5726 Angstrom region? 5725.04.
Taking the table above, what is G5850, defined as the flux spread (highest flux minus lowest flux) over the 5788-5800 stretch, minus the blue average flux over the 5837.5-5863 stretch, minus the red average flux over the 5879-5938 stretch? -19.0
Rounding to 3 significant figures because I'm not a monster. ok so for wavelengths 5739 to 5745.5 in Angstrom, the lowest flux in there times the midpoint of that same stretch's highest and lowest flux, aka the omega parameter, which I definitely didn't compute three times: 101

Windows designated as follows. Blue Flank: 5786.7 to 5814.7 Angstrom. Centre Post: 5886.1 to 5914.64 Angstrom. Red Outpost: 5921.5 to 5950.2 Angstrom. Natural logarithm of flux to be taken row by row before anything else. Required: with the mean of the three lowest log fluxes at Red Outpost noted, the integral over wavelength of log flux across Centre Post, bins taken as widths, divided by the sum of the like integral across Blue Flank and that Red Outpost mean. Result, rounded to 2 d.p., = 0.92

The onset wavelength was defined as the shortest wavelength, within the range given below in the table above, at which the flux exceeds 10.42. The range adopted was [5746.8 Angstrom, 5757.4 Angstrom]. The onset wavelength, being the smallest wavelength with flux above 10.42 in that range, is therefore 5747.50 Angstrom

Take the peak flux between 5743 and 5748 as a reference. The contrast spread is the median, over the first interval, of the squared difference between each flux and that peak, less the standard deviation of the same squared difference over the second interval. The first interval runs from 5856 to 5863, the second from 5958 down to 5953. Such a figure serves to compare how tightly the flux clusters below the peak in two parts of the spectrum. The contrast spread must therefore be 0.6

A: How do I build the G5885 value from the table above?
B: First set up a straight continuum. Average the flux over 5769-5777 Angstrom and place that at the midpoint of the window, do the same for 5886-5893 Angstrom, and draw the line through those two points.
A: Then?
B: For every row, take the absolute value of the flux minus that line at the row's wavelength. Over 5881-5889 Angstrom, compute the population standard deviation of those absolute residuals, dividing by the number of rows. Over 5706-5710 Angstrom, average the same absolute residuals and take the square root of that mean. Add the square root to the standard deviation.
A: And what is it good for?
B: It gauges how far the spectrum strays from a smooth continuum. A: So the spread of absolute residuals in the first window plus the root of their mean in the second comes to 1.9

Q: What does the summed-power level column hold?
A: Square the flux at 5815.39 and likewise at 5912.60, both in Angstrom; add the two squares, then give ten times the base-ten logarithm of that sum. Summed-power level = 23.10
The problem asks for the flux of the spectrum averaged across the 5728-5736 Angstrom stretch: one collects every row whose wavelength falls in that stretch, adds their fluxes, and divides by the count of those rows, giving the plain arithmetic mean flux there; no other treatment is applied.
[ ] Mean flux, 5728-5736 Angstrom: 10.4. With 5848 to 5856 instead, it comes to 10.4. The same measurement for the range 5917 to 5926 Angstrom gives 10.3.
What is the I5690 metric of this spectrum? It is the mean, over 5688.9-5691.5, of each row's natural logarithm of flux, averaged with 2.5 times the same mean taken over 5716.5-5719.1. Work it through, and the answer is 4.11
